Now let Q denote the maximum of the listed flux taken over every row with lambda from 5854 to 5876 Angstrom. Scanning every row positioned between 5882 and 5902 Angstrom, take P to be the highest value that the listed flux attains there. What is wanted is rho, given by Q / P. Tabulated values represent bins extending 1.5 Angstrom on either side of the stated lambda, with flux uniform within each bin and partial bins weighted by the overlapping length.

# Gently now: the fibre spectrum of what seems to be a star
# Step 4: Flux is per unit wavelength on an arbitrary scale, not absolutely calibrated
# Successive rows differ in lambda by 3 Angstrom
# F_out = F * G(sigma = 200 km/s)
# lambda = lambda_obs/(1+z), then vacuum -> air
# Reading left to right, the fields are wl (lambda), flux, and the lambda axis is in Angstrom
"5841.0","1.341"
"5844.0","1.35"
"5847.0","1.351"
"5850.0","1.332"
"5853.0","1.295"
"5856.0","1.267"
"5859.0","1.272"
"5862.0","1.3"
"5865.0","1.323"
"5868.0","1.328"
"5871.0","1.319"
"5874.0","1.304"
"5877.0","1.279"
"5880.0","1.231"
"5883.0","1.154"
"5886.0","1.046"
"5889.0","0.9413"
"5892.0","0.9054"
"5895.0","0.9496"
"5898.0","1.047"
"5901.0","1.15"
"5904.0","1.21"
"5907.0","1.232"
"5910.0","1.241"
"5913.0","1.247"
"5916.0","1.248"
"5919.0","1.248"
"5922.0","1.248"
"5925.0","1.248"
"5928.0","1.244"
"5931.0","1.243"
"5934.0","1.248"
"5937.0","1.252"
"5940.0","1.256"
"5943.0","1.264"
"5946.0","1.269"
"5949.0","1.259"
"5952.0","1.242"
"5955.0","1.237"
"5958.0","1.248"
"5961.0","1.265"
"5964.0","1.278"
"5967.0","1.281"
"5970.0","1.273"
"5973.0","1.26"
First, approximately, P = 1.154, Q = 1.328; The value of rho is 1.15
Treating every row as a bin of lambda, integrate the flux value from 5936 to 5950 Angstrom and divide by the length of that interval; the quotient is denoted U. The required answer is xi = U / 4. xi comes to 0.315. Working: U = 1.26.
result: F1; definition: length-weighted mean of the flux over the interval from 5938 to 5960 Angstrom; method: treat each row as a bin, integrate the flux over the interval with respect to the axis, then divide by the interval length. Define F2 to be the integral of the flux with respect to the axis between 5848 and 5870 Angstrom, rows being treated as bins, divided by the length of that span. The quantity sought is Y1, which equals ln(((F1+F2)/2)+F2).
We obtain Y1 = 0.949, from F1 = 1.25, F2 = 1.30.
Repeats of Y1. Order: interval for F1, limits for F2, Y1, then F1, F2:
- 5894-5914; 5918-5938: 0.896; 1.16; 1.25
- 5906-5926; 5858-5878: 0.948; 1.24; 1.30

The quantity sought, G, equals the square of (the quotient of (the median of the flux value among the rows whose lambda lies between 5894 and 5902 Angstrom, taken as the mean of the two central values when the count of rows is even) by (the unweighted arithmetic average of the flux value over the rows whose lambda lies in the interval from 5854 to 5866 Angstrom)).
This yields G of 0.66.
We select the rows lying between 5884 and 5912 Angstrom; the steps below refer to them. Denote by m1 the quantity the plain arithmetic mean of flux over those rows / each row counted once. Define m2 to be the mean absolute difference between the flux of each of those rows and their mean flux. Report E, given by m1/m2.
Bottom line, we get 9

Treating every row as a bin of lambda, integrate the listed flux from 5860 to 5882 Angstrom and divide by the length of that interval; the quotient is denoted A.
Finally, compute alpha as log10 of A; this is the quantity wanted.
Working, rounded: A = 1.29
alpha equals 0.11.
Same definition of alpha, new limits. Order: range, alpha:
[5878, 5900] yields 0.02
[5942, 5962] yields 0.10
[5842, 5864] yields 0.12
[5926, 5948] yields 0.10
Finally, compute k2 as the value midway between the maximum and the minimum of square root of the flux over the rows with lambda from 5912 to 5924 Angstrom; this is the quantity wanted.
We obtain 1.117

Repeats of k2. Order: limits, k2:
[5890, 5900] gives 0.987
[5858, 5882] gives 1.131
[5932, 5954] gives 1.120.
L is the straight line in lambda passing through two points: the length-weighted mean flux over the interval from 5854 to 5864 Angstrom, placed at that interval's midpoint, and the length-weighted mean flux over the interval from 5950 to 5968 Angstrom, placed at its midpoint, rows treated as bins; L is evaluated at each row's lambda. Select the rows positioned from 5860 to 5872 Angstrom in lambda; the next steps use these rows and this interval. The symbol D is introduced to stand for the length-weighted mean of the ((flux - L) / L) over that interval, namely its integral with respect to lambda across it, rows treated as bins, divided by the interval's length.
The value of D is 0.027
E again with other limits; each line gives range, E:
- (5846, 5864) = 51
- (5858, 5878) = 76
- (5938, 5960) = 130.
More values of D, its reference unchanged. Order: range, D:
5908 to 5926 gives -0.017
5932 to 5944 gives -0.007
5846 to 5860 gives 0.015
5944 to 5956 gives -0.006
